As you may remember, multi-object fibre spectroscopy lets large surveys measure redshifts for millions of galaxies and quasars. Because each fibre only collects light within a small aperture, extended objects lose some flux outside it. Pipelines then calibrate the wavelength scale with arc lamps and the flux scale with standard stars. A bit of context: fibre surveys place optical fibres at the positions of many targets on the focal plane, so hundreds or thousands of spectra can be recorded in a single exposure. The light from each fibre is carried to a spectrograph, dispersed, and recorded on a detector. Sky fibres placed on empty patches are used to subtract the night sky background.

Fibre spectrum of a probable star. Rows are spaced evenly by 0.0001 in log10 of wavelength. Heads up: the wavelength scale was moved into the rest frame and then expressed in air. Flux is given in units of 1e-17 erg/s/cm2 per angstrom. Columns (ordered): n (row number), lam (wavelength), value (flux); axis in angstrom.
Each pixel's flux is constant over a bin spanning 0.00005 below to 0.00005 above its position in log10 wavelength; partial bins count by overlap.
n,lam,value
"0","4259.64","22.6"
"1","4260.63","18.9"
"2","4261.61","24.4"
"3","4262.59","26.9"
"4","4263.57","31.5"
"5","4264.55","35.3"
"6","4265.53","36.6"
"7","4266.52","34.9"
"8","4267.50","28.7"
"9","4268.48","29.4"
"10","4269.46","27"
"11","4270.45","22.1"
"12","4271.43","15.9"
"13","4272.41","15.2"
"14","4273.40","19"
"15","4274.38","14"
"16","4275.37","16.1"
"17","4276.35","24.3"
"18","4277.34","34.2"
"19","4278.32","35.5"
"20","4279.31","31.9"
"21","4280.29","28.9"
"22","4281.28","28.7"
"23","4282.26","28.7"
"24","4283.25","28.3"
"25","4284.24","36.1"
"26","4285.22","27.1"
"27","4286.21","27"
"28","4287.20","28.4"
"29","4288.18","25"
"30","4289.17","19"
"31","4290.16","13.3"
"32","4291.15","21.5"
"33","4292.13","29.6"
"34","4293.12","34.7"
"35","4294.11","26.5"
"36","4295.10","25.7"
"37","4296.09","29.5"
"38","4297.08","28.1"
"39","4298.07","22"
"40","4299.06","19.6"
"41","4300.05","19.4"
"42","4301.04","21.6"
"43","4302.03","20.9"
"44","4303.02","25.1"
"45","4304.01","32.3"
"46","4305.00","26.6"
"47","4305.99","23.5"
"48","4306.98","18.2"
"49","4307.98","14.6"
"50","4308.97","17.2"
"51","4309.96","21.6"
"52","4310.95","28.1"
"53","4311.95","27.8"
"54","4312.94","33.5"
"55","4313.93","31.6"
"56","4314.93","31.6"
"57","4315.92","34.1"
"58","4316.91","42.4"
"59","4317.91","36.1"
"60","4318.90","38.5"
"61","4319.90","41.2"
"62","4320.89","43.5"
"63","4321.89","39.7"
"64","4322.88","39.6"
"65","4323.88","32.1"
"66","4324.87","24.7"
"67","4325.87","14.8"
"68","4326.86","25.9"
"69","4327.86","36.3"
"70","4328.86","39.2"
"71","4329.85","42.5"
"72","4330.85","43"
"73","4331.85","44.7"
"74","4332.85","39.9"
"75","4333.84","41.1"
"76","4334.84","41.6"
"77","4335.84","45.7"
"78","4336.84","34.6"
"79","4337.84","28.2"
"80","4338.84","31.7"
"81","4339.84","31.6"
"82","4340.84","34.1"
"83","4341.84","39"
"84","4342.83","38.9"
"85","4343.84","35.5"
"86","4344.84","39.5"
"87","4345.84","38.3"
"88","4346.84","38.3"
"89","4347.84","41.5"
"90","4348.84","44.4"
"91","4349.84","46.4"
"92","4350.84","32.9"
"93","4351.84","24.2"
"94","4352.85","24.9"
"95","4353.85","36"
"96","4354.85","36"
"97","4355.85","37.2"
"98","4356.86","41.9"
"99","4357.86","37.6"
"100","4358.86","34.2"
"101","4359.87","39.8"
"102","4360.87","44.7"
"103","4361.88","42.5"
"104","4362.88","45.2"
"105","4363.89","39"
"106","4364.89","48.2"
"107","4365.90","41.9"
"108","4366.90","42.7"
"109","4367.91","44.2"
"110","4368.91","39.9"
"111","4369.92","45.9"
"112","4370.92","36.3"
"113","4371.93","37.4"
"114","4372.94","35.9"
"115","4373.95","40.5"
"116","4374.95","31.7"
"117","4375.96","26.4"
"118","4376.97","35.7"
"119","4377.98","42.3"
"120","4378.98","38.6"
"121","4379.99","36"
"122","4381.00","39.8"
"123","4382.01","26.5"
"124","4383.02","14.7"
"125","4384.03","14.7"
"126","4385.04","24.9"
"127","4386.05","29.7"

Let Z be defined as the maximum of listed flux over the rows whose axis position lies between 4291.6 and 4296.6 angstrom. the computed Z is 34.7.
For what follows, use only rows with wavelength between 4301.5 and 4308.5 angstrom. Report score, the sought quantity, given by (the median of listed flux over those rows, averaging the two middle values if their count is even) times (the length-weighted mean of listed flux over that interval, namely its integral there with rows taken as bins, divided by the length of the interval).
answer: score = 540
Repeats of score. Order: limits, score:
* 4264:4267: 1252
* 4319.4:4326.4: 1332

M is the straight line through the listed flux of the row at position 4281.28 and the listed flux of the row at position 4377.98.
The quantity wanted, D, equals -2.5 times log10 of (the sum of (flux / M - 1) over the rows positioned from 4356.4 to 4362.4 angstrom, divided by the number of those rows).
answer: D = 5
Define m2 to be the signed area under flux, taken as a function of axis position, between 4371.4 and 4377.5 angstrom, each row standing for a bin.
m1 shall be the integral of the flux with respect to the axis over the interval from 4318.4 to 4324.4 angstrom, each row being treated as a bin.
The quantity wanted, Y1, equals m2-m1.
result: -23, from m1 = 234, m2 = 211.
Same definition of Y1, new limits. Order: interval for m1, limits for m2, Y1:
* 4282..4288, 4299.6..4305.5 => -31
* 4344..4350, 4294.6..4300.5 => -103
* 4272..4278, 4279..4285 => 56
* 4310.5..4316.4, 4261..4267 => 4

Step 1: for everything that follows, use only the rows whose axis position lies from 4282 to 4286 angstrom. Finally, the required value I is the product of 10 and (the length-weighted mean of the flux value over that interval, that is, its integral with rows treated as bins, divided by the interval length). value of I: 299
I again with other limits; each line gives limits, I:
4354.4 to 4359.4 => 374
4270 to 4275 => 172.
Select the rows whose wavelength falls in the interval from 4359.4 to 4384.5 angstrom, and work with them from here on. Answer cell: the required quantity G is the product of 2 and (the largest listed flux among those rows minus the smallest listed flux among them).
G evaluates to 67.0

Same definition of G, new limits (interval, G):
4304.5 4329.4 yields 57.8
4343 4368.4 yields 48.0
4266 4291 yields 45.6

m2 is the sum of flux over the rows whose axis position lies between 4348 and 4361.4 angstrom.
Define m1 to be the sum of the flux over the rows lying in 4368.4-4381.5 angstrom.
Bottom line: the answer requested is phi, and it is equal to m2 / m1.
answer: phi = 1.0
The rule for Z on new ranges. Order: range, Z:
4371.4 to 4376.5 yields 40.5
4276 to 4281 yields 35.5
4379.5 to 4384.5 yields 39.8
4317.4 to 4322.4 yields 43.5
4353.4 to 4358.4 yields 41.9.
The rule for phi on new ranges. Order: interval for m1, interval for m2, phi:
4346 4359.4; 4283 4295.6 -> 0.7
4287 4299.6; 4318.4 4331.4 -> 1.4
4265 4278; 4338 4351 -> 1.6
